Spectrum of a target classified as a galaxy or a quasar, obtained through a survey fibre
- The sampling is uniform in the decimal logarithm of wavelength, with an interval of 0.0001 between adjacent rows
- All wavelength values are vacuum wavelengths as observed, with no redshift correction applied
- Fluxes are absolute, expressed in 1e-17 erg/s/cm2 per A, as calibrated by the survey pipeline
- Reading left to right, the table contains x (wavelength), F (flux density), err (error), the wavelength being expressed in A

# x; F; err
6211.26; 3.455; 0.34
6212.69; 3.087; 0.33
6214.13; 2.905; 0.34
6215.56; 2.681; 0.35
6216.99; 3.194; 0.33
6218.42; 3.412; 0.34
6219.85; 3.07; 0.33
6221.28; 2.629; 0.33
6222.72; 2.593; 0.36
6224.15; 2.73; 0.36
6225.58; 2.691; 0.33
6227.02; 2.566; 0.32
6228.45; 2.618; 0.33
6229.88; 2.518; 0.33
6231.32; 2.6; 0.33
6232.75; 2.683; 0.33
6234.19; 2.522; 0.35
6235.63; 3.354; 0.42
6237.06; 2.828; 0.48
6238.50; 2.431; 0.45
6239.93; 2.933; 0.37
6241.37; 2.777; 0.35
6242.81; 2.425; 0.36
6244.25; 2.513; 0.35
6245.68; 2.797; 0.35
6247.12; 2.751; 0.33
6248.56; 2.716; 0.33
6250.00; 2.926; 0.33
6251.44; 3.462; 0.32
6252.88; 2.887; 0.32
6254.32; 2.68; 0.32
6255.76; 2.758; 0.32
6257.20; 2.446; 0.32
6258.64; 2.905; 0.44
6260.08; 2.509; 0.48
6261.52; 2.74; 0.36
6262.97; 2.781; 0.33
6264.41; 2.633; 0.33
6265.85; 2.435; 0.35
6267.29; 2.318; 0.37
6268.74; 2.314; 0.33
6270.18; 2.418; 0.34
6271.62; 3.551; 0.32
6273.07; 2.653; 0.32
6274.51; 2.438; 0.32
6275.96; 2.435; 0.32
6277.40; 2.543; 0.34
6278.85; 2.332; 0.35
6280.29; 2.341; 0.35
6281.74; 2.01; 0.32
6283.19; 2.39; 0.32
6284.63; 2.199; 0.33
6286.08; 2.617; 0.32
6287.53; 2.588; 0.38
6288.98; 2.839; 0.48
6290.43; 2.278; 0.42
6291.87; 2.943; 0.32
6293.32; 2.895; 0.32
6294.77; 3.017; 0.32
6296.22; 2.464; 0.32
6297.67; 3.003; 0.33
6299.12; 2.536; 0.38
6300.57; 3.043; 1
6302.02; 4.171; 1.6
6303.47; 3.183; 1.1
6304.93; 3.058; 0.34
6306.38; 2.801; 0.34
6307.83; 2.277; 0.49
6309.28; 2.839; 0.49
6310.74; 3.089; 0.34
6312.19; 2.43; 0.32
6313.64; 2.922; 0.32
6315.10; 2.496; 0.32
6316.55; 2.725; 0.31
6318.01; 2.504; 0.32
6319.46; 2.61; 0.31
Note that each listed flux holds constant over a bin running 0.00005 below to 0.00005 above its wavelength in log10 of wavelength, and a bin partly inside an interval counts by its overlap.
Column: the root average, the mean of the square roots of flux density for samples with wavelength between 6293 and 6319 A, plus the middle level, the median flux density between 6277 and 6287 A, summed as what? 4.03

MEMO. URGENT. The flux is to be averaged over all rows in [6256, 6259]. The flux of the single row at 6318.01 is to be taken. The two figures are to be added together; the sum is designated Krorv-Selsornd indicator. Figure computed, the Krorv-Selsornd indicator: 5.2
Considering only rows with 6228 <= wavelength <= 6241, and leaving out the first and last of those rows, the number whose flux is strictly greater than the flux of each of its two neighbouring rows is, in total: 2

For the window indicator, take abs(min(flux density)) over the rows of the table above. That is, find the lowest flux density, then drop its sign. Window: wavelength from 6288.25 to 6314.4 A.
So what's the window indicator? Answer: 2.28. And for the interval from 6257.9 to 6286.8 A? 2.01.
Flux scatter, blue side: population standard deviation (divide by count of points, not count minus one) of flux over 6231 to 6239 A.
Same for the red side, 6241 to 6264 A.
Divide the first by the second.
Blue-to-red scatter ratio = 1.28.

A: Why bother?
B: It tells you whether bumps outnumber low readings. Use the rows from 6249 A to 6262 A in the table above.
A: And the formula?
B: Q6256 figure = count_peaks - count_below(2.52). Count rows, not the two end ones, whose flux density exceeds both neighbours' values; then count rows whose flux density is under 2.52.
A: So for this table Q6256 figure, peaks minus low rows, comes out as 1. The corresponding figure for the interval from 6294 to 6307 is 1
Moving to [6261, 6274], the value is -2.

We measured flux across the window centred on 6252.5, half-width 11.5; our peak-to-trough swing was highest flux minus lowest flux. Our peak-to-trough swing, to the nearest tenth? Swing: 1.0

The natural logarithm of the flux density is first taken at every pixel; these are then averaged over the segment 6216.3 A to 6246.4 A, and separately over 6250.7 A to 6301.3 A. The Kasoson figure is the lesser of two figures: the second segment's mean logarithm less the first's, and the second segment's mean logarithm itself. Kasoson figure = -0.046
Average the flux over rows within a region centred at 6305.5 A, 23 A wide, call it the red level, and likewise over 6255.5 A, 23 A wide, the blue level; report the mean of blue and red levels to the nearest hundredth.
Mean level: 2.81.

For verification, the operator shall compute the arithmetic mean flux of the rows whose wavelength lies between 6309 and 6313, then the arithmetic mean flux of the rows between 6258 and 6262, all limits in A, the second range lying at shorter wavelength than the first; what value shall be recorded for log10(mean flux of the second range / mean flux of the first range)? -0.011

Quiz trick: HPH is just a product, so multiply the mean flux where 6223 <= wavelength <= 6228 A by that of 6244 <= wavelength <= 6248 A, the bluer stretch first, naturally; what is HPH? 7.2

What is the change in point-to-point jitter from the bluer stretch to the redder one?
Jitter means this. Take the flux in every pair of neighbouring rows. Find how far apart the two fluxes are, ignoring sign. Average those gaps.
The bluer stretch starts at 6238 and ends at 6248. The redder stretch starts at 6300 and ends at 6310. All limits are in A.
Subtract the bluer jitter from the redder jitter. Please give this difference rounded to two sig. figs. 0.36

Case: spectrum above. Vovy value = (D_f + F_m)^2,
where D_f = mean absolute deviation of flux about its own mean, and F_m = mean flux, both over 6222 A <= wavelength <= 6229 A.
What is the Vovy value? 7.3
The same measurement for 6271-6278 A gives 9.3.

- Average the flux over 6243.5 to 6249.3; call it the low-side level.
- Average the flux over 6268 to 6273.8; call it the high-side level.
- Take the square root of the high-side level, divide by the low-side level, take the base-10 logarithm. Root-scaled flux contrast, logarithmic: -0.212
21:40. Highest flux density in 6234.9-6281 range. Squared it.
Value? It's 13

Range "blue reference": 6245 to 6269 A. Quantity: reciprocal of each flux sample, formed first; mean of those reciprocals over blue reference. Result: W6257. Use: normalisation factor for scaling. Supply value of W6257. 0.37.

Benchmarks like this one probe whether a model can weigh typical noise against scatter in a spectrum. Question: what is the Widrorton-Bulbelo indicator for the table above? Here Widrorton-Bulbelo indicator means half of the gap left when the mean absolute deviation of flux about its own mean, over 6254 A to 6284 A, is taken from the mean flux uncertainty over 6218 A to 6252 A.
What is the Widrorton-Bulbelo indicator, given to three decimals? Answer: 0.069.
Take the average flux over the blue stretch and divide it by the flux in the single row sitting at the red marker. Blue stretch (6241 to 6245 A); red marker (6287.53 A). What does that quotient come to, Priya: 0.99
